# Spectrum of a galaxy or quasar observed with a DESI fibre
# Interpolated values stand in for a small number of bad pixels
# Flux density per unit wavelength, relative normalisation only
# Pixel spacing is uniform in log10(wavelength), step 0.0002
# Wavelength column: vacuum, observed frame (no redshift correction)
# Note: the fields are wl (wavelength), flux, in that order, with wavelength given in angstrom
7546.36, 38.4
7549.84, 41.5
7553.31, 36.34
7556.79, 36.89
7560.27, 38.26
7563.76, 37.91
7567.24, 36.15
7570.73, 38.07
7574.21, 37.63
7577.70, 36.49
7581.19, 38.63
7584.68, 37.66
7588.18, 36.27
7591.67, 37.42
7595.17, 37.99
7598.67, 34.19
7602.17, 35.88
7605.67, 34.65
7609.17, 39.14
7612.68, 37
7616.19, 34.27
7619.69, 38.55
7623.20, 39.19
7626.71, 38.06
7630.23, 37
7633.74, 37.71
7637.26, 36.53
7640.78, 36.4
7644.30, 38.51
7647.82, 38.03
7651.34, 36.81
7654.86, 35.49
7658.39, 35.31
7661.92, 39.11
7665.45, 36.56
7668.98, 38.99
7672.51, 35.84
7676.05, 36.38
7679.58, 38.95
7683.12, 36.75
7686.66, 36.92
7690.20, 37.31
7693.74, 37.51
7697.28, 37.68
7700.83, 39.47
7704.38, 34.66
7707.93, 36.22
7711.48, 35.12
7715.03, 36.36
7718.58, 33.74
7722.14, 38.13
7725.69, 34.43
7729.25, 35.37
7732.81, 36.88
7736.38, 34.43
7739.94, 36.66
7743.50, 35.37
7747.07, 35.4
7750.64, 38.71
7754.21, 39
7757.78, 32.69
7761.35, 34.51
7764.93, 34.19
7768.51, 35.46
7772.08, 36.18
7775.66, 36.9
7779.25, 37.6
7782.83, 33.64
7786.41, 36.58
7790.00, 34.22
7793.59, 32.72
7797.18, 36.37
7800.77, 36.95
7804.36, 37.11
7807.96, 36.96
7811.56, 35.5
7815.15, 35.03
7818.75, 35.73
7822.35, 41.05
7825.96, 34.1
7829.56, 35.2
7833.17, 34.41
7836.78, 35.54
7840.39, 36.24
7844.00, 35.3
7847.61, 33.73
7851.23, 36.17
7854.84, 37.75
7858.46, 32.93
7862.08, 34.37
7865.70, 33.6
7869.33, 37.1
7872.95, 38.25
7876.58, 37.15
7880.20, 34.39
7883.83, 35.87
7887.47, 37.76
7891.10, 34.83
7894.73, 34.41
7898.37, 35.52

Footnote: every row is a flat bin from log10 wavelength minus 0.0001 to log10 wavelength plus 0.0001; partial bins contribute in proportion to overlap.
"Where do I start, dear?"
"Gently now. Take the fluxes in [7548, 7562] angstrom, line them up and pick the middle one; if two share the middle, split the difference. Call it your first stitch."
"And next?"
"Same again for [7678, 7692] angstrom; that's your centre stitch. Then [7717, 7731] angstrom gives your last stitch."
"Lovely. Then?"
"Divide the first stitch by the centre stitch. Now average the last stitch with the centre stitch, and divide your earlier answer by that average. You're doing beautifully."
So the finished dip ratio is 0.0281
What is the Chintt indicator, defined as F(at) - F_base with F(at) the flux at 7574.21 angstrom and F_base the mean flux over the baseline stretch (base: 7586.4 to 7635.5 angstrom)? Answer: 1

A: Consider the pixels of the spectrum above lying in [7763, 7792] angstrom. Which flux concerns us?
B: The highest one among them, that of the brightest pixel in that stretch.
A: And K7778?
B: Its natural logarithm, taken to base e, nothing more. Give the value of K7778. 3.63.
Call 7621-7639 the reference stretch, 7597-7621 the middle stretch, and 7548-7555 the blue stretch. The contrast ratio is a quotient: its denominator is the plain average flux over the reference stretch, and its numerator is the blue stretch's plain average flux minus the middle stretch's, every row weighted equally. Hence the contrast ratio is 0.07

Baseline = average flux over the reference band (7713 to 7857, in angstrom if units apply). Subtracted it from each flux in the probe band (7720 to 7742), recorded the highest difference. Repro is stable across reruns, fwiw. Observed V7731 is 2.3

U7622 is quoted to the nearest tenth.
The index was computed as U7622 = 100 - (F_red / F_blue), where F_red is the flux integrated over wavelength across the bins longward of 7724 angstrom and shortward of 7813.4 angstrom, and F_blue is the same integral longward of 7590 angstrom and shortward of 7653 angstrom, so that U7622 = 98.6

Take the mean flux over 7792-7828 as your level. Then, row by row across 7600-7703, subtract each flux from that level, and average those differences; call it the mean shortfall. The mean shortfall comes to -1.1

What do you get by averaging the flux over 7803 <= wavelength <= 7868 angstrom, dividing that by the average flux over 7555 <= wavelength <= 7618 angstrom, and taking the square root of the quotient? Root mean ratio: 0.982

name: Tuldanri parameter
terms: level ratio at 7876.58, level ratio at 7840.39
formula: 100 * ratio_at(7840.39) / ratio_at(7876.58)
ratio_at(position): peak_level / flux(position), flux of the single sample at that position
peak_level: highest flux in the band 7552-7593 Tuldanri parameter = 103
